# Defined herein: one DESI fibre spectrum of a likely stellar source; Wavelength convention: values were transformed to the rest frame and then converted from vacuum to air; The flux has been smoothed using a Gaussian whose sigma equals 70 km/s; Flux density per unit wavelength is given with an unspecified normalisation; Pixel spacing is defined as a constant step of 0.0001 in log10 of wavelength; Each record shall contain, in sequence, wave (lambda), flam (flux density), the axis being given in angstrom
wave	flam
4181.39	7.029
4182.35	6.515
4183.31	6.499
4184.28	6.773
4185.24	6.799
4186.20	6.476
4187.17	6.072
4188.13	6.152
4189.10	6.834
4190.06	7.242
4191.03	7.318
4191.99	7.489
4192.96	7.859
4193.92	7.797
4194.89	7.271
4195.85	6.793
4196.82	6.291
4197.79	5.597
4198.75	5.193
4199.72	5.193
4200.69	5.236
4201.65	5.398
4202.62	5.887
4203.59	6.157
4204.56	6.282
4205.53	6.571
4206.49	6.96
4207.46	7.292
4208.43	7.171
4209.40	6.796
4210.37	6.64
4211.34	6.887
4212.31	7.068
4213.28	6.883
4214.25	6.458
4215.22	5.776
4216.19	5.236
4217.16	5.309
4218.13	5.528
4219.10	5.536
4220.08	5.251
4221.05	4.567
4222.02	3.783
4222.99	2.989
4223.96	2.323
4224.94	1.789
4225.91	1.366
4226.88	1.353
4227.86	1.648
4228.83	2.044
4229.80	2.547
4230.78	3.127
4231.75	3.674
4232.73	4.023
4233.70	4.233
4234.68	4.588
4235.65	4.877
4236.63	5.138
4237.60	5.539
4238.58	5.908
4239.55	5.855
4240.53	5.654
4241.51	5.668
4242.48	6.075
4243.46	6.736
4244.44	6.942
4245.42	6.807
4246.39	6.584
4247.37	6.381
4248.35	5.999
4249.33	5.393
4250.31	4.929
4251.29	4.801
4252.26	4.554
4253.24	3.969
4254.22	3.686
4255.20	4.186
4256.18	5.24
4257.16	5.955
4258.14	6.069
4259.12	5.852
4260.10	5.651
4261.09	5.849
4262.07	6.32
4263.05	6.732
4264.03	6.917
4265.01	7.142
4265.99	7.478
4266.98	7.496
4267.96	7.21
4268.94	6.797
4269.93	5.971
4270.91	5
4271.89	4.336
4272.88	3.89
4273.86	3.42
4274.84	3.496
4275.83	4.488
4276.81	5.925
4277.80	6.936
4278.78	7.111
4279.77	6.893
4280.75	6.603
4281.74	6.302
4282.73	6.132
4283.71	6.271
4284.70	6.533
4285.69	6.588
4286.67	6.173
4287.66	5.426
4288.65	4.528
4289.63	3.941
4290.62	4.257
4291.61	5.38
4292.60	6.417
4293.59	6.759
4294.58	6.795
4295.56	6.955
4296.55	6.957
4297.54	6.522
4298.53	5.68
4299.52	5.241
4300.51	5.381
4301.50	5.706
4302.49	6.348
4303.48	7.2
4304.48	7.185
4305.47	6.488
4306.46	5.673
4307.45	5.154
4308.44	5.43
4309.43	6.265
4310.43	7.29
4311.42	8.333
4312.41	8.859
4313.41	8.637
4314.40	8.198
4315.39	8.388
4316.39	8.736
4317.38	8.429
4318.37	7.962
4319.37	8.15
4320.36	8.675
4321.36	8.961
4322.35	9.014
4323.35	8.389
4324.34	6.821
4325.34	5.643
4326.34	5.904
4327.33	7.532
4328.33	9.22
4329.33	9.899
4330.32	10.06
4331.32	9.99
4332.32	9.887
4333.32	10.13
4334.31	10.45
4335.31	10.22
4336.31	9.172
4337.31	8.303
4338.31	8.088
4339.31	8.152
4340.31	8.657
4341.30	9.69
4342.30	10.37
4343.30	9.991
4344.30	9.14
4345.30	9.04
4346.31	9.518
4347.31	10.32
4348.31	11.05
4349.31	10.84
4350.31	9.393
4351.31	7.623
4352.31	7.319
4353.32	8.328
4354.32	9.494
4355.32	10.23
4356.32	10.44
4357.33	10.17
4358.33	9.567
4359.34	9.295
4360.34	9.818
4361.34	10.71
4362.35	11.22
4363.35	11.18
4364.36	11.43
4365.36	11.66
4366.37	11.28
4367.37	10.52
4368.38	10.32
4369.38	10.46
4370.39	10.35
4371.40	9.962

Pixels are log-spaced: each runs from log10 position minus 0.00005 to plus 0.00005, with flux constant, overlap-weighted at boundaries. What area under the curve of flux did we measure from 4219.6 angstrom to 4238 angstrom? 63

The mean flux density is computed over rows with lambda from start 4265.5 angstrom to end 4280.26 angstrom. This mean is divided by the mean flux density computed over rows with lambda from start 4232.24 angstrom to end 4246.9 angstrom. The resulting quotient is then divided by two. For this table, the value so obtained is 0.51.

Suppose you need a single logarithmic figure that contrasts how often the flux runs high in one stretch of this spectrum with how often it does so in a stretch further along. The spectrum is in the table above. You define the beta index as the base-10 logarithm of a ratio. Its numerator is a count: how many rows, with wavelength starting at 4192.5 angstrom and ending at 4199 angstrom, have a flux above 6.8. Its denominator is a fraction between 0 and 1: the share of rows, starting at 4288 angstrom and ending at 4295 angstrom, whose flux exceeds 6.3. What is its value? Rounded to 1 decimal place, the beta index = 0.8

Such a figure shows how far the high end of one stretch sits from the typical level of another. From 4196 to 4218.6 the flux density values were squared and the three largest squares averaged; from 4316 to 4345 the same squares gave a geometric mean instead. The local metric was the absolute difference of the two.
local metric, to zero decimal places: 25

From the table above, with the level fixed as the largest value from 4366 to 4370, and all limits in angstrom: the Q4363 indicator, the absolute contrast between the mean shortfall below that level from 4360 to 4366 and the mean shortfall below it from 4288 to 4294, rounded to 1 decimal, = 5.8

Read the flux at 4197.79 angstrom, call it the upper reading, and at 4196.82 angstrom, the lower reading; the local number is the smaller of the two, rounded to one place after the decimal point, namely 5.6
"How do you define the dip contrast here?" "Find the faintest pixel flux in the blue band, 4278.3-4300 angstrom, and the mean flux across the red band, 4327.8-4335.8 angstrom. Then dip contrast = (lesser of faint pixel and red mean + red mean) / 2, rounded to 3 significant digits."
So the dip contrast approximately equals 6.96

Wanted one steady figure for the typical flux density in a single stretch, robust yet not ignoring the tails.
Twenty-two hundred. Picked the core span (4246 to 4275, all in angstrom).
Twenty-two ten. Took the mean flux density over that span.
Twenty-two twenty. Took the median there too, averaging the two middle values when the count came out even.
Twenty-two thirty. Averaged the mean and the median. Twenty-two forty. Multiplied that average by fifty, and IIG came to 286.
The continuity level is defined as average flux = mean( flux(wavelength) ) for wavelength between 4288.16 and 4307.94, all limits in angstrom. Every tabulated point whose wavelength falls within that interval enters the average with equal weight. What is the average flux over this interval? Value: 5.9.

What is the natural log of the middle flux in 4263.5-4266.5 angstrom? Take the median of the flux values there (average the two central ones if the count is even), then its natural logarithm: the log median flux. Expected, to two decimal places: 1.97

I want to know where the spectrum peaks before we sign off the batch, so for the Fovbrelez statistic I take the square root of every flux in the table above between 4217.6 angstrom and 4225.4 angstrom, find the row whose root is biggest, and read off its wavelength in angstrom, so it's 4219.10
